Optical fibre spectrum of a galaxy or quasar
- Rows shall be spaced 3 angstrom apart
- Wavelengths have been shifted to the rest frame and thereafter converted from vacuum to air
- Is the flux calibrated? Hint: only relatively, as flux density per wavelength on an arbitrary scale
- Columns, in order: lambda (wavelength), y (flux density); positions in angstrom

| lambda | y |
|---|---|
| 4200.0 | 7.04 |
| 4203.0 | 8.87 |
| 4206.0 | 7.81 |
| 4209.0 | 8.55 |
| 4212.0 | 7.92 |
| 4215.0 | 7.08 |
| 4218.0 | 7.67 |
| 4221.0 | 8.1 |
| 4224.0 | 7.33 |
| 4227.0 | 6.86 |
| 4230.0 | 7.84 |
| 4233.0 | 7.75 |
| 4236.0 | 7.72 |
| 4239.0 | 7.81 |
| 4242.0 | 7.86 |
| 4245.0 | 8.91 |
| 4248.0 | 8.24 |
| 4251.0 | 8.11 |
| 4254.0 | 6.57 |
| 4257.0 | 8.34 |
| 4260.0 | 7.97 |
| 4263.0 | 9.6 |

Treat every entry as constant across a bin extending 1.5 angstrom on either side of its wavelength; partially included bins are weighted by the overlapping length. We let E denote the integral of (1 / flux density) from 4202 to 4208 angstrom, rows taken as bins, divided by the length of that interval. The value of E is 0.121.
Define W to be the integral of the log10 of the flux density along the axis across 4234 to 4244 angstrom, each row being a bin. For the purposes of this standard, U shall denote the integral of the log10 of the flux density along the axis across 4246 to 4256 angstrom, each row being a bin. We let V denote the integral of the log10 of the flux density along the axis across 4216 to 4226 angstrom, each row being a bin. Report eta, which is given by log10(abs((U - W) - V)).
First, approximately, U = 8.86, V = 8.82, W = 8.95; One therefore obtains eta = 0.95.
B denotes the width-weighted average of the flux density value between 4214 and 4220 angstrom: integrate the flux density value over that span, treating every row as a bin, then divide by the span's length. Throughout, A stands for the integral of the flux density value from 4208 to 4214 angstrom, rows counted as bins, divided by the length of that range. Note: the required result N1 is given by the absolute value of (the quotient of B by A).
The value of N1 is 0.92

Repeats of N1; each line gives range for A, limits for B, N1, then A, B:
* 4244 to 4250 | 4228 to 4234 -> 0.91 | 8.5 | 7.7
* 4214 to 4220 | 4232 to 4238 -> 1.04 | 7.5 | 7.7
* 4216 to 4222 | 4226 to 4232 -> 0.95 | 7.8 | 7.4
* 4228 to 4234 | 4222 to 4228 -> 0.93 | 7.7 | 7.2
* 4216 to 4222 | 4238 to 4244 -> 1.02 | 7.8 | 7.9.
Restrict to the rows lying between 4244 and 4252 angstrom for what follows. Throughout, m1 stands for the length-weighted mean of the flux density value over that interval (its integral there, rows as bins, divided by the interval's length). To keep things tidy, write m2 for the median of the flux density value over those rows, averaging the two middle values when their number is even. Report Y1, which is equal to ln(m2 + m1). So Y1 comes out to 2.81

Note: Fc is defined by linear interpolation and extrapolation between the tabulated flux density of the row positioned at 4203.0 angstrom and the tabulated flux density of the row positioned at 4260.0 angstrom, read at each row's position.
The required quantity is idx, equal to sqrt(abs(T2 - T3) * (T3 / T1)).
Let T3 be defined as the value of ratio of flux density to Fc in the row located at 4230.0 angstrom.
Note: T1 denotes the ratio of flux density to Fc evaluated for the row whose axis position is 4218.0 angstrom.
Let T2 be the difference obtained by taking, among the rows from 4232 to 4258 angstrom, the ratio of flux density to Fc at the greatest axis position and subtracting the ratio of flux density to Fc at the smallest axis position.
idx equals 0.92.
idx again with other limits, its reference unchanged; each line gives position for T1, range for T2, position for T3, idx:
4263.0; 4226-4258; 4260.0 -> 0.80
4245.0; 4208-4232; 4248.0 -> 0.99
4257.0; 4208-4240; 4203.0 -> 1.00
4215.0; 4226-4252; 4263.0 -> 1.23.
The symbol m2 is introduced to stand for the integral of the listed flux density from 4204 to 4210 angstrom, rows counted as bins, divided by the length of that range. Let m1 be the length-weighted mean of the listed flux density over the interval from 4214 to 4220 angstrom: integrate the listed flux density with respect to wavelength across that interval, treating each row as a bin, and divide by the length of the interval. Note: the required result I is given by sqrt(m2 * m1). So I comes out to 7.82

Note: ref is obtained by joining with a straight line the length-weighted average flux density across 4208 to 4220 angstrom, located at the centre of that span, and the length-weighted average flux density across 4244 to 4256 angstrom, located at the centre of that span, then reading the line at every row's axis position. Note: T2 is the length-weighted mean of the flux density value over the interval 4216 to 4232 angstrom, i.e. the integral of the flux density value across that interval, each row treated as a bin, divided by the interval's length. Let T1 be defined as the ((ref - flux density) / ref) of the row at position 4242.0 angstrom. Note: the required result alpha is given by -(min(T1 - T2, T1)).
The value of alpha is 7.55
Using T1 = 0.005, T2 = 7.55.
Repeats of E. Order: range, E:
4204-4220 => 0.128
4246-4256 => 0.131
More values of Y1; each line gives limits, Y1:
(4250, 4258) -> 2.75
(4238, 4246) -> 2.77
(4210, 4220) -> 2.73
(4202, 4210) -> 2.83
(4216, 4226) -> 2.73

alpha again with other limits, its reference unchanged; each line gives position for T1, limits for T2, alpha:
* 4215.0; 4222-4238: 7.44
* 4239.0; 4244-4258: 7.98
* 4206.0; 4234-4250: 8.10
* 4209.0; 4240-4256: 8.05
